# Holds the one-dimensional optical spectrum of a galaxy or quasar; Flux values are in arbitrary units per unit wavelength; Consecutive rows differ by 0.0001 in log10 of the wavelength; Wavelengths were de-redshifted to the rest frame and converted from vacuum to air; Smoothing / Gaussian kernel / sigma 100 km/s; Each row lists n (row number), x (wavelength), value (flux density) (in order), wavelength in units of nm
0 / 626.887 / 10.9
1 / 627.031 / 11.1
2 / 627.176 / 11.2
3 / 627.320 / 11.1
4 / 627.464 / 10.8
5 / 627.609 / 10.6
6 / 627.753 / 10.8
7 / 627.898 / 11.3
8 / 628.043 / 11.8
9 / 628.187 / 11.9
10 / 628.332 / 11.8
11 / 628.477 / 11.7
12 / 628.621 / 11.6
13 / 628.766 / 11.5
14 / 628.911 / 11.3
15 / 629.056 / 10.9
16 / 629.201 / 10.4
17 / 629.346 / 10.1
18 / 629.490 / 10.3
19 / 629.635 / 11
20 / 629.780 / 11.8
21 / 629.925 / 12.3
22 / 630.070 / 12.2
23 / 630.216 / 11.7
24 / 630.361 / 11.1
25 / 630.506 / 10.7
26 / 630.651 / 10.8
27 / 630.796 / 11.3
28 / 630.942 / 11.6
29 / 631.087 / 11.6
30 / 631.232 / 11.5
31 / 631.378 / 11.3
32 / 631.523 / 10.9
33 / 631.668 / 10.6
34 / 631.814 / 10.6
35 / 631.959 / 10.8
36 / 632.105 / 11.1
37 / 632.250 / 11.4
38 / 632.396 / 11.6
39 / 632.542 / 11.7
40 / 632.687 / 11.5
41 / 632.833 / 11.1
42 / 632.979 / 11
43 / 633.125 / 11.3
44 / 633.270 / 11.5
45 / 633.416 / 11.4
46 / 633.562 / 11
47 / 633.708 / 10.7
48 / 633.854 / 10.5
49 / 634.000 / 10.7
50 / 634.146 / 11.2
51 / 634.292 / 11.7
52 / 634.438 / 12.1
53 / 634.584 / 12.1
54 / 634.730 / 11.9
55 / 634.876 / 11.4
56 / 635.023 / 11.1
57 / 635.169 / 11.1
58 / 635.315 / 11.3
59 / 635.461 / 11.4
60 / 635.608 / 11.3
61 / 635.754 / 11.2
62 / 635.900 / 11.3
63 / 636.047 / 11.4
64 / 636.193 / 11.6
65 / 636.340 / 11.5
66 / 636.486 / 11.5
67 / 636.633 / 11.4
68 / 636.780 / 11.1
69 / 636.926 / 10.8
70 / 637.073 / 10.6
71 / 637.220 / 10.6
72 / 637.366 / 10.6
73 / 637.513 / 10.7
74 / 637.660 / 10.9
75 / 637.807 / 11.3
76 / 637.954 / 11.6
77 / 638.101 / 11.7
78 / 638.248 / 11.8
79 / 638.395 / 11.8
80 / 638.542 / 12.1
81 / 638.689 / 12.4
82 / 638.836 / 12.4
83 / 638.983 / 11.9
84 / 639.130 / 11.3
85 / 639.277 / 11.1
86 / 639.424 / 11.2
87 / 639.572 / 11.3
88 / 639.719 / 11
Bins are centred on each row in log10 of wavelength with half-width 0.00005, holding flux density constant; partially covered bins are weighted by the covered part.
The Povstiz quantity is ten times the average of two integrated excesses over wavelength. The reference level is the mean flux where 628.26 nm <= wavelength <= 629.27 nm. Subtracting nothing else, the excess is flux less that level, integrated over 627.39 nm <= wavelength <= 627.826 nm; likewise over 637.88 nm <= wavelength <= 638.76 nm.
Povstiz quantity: 1.3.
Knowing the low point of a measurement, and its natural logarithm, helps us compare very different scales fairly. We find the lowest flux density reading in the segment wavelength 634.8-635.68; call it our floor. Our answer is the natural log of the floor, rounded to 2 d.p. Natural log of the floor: 2.41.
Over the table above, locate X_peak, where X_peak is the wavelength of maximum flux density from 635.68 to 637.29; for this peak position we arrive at 636.193 nm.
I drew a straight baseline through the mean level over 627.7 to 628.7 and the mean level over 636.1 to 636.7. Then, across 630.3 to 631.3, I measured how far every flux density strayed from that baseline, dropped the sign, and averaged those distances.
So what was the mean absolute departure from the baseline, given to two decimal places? 0.35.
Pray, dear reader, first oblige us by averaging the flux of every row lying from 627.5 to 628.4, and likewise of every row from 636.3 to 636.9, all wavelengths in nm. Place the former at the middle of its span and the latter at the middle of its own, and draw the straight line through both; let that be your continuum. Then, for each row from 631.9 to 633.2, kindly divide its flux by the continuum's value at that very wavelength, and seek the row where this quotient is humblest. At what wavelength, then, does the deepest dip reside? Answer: 631.959 nm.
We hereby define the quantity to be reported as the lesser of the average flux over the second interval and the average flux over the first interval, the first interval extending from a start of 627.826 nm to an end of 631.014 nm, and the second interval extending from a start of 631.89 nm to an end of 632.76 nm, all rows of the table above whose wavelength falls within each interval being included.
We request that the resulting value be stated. 11.3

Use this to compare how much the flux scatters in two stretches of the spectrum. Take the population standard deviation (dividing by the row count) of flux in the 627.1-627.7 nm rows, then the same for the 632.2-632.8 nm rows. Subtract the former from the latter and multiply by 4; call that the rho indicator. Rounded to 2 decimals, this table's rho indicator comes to -0.51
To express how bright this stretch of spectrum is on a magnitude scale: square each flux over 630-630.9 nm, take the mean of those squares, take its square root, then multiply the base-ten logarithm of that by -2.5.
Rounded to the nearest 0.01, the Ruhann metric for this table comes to -2.63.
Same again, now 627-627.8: -2.60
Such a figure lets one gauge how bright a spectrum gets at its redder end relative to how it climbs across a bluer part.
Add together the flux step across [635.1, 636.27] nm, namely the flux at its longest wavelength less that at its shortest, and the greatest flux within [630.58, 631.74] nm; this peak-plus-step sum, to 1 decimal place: 12.1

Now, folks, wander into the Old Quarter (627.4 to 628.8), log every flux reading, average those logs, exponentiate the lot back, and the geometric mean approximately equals 11.37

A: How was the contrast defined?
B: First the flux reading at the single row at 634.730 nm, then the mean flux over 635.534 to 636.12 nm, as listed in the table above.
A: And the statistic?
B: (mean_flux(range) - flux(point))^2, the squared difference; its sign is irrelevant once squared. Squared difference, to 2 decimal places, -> 0.36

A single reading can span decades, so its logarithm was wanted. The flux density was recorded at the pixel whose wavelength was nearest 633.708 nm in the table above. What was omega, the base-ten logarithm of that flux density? 1.03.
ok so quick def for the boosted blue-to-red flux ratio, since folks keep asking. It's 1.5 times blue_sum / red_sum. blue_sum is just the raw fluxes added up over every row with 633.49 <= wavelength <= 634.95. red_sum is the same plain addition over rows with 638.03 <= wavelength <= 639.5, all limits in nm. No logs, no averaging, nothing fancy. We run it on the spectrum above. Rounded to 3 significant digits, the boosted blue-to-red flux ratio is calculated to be 1.44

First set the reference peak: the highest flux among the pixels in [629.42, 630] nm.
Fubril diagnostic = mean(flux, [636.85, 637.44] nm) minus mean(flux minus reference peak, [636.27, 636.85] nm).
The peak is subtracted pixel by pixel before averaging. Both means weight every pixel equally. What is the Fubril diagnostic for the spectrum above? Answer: 11.6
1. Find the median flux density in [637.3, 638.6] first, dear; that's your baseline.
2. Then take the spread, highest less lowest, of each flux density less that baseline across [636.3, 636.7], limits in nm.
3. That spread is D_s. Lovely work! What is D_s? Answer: 0.10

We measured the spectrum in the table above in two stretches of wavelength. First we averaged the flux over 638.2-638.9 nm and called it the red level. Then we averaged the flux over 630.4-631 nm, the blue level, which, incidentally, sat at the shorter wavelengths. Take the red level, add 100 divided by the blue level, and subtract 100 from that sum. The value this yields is -78.9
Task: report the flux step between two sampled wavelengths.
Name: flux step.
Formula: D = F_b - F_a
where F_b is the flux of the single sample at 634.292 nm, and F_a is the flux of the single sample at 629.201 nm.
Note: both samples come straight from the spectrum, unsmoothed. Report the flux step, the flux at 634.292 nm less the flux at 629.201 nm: 1.3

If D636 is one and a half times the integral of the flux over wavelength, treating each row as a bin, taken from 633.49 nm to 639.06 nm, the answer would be 95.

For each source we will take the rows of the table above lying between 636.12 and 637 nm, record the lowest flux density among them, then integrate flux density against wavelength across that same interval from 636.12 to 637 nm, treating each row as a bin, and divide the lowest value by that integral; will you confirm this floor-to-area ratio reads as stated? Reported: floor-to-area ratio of 1.1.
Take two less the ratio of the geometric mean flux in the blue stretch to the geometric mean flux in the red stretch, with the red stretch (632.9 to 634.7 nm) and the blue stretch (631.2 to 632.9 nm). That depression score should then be 1.01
